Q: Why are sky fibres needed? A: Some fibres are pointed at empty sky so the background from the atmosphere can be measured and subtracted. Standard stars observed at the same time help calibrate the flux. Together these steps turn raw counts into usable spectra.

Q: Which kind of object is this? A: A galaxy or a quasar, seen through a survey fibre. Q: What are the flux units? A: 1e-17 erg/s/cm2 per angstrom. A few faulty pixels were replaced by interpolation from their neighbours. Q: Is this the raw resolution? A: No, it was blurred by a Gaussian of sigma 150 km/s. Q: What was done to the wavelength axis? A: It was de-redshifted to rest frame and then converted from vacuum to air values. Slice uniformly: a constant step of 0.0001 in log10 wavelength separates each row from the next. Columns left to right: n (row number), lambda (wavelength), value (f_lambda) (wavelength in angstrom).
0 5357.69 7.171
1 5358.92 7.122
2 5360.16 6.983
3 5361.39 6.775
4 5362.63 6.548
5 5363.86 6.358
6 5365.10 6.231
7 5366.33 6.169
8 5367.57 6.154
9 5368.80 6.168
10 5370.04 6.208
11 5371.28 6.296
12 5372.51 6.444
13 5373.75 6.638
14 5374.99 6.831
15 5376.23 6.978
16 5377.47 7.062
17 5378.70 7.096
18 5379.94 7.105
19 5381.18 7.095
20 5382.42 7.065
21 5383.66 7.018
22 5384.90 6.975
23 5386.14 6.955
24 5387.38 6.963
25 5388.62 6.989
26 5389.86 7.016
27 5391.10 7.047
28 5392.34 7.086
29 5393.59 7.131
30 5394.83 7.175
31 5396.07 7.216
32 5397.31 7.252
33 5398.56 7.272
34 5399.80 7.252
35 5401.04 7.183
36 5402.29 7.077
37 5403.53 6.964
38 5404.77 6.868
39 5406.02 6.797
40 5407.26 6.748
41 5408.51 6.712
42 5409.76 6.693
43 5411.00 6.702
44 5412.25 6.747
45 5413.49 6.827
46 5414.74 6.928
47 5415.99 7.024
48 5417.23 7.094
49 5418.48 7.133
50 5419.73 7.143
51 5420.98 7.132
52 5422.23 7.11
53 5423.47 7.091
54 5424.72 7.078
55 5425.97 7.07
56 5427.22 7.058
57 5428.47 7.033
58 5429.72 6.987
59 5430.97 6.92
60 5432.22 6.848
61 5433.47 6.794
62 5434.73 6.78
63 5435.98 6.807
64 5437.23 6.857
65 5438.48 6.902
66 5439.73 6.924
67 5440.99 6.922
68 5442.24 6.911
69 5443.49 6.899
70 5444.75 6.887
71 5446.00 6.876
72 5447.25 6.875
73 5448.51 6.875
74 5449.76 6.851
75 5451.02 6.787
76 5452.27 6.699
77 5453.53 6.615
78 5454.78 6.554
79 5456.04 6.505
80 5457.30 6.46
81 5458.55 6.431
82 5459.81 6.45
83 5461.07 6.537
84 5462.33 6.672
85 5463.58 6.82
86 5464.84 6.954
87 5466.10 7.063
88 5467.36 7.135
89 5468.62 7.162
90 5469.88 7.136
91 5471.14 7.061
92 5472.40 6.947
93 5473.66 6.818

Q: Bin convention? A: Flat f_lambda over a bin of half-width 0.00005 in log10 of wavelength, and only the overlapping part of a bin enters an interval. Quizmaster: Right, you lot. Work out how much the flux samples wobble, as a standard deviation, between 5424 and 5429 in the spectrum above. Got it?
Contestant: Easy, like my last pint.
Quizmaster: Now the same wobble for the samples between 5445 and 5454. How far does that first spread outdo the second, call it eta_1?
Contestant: -0.08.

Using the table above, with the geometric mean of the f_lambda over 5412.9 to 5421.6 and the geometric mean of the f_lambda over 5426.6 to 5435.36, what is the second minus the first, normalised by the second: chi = -0.018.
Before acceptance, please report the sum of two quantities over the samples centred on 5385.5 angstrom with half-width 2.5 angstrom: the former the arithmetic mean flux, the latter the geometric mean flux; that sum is 14.0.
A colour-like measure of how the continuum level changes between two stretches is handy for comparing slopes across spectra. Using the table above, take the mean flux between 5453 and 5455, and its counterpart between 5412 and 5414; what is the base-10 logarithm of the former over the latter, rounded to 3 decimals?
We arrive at -0.013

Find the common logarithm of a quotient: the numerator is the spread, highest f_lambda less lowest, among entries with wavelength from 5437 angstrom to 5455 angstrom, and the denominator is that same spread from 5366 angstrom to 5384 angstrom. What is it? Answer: -0.41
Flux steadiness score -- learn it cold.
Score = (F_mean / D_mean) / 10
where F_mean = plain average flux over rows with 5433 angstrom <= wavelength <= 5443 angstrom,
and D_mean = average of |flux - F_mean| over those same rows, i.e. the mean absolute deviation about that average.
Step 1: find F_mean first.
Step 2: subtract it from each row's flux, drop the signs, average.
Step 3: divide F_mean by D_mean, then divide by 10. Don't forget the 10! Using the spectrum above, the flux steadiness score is 13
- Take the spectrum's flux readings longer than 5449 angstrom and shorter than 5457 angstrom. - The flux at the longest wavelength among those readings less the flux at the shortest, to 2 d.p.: -0.35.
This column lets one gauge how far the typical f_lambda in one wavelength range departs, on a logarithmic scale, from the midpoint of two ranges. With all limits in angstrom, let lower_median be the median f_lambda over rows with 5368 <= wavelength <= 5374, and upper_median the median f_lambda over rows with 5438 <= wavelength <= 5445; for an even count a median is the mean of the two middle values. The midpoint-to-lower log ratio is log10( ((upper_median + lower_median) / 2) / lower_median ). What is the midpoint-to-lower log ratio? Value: 0.021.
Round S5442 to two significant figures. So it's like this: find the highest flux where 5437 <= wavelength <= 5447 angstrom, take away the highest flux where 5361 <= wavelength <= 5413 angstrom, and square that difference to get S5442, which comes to 0.12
